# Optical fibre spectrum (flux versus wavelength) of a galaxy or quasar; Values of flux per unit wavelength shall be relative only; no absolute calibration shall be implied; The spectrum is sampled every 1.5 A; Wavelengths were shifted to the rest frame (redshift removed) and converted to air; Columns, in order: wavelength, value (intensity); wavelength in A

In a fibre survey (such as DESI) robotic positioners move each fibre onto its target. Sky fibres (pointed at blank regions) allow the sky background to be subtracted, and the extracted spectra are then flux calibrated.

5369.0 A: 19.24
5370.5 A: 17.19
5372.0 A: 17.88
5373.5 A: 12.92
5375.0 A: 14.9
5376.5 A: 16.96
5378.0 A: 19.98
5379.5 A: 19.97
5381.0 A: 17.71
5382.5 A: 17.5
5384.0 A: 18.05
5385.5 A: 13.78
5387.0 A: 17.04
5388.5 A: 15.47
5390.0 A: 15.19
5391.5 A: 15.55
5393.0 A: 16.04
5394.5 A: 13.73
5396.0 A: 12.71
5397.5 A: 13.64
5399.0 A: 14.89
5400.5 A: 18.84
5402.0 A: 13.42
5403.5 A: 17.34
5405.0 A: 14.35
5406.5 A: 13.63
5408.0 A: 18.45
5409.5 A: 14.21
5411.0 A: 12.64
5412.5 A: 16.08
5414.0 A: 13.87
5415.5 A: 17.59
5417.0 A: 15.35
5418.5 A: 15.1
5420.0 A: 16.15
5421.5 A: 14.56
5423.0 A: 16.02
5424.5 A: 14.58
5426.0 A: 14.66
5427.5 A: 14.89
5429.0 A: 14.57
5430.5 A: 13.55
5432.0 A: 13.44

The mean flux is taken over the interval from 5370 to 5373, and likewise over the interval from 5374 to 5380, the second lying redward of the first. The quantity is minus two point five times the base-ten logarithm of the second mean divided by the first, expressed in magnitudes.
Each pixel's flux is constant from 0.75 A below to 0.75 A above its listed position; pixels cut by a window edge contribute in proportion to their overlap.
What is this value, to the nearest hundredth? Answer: -0.03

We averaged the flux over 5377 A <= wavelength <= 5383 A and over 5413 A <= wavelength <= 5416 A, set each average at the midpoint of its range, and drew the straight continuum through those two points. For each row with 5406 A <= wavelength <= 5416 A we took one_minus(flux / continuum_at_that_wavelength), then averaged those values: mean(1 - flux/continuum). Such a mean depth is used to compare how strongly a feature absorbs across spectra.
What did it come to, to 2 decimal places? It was 0.05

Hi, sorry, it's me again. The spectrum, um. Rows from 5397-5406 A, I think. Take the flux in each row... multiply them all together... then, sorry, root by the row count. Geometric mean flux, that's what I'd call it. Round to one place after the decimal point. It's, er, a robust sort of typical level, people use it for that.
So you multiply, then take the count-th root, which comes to 15.3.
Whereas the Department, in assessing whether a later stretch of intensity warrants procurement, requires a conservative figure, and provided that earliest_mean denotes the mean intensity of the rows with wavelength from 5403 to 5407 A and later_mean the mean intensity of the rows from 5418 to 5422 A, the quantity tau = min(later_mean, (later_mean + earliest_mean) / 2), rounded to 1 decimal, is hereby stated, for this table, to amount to 15.2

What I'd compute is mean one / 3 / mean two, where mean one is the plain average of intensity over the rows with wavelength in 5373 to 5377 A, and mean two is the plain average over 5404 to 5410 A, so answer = 0.33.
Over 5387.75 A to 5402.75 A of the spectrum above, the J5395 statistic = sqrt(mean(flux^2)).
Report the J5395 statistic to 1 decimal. 15.0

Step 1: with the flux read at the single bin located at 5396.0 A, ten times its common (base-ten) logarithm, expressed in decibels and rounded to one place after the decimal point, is 11.0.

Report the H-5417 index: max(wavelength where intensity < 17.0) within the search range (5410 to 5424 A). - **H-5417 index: 5423.0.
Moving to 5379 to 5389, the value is 5388.5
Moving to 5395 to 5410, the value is 5409.5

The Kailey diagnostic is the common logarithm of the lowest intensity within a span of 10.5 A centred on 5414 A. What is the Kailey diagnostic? 1.10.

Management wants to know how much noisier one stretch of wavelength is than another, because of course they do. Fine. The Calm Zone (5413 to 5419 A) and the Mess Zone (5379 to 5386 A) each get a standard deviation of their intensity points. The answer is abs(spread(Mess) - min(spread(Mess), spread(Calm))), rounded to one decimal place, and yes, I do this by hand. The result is 0.7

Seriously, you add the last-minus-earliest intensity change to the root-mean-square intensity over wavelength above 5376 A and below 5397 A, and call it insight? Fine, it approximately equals 12.3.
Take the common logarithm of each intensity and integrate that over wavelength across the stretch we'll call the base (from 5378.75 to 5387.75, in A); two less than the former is 9.1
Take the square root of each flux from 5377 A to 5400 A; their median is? 3.94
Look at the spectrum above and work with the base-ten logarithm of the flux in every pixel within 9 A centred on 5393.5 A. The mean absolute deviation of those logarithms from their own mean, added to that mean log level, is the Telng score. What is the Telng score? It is 1.19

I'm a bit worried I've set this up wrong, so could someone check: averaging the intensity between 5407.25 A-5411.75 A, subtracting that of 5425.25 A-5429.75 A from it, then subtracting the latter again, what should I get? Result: -14.3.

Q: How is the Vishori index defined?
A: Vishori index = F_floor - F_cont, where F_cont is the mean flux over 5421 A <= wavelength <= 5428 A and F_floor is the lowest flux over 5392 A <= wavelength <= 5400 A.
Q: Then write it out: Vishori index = -2.2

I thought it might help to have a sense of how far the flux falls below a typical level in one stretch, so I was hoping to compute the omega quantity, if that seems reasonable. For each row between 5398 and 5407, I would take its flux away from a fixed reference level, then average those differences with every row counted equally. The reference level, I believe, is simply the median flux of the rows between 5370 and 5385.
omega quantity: 2.19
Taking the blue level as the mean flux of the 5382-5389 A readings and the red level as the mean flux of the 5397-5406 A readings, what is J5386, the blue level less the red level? 0.95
